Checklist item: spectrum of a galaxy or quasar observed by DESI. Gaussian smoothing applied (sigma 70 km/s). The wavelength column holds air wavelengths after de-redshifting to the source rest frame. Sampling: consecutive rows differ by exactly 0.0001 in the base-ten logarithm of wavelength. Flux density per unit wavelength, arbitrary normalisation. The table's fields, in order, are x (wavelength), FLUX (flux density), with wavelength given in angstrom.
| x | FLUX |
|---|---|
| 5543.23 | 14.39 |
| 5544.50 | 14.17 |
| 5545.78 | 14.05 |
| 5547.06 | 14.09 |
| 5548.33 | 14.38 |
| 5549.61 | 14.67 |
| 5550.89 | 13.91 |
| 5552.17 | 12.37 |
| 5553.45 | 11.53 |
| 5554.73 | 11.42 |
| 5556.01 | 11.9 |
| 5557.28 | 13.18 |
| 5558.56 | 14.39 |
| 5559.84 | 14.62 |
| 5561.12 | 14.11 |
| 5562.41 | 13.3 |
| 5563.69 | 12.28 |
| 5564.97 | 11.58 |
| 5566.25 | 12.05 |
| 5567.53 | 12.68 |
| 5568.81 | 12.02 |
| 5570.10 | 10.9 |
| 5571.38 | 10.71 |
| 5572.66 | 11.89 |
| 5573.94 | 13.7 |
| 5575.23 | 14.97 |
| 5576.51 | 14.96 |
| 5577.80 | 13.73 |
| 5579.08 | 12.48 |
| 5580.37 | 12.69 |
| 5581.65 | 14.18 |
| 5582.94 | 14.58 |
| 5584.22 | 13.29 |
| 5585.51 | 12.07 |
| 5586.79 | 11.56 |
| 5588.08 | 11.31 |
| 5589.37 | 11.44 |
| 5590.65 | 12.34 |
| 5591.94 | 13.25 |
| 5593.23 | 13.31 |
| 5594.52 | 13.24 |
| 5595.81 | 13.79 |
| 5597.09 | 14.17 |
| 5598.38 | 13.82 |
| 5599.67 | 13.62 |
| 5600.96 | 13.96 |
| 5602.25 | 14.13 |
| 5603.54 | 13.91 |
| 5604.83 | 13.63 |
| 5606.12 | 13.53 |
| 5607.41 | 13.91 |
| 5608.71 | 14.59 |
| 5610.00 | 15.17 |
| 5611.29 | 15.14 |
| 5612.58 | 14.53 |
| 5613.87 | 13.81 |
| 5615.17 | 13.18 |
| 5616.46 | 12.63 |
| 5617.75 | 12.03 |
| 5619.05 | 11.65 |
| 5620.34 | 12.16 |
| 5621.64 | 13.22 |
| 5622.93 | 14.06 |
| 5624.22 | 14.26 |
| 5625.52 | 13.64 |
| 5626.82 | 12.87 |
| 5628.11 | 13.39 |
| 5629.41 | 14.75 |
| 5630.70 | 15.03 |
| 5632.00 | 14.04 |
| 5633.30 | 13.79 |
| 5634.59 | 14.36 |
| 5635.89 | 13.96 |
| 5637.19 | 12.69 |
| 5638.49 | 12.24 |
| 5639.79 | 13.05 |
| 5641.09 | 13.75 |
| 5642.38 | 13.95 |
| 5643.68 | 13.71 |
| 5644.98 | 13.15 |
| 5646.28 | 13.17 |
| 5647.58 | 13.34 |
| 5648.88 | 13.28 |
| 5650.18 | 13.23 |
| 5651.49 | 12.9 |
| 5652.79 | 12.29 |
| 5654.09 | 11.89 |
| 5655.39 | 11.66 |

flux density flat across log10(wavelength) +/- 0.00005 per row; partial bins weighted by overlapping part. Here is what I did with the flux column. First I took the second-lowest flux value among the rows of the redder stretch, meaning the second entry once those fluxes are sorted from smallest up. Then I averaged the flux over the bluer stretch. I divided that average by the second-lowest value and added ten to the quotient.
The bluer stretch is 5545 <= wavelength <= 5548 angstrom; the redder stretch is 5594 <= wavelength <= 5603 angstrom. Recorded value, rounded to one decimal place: 11.0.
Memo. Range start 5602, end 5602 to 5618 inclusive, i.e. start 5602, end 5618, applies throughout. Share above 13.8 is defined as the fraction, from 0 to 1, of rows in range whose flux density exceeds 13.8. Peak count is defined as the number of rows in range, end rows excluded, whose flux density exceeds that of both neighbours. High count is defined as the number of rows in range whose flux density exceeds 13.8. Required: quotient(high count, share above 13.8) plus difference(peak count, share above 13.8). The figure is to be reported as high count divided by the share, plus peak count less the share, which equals 13.4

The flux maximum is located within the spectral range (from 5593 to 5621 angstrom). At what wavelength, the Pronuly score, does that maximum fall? 5610.00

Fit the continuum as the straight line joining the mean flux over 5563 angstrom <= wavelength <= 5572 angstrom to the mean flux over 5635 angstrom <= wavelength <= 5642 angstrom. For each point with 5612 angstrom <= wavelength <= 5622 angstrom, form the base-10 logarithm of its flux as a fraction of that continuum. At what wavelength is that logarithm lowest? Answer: 5619.05 angstrom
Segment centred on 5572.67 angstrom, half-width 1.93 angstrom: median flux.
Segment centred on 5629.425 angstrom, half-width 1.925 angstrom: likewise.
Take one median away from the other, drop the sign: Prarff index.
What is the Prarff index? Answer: 2.9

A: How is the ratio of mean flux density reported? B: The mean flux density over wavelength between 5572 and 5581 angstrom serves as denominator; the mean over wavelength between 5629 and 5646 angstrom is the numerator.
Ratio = 1.02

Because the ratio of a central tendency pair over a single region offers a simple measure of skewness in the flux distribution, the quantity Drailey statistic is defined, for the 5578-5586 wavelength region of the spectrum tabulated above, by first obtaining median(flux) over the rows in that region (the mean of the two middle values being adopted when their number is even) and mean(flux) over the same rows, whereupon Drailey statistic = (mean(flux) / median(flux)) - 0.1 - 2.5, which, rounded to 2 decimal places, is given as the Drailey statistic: -1.58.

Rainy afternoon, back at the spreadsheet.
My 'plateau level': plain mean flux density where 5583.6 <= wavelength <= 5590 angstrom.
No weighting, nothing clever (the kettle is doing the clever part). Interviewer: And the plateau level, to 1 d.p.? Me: 11.9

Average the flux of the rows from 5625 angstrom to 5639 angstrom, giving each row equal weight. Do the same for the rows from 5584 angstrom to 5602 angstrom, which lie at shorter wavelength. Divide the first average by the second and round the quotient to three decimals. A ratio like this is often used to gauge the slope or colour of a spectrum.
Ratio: 1.059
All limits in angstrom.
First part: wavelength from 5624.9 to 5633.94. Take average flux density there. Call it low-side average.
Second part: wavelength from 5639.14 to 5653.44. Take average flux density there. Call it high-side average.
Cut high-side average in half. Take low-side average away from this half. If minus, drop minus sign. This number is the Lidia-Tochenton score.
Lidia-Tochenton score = 7.30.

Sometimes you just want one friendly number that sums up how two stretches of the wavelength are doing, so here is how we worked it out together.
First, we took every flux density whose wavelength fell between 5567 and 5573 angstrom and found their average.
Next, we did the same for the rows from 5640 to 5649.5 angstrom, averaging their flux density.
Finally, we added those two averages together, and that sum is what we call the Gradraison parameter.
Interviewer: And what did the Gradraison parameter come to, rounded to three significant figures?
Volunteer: 25.1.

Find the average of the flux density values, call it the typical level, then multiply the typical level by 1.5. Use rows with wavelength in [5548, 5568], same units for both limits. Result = 19.5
